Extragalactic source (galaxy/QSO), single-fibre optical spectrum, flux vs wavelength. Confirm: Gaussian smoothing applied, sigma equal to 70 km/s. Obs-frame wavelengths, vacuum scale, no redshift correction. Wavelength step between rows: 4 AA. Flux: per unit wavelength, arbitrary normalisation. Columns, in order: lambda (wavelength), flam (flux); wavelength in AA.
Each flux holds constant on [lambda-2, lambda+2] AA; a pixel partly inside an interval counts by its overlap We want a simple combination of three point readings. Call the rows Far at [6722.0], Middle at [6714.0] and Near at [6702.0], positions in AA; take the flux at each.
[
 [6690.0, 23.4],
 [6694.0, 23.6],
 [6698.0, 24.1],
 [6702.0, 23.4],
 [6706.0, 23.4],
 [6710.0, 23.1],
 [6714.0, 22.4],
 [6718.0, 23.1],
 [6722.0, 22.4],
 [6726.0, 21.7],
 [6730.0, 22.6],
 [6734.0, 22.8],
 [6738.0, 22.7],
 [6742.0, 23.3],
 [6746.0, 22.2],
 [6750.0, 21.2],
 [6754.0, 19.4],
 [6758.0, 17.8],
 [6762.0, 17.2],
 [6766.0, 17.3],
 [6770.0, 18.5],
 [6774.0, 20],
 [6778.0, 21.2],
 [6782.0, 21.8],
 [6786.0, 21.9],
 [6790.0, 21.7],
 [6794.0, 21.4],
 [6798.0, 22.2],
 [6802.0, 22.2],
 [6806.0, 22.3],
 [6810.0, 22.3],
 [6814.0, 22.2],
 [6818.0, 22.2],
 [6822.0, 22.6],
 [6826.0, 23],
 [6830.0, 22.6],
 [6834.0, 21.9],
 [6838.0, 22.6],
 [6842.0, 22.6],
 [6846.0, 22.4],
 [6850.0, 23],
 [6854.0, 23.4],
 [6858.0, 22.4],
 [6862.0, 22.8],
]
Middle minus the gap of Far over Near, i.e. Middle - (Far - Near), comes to 23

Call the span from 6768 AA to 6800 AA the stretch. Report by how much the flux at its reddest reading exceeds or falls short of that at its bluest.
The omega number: 4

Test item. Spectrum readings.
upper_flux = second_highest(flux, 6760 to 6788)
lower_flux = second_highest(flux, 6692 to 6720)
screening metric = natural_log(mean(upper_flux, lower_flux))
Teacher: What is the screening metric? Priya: 3.122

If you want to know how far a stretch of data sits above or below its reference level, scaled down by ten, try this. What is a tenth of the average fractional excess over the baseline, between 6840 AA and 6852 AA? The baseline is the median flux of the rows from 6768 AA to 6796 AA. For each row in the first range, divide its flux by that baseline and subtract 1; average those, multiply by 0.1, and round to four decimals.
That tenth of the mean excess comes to 0.0059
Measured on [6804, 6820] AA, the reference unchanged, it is 0.0040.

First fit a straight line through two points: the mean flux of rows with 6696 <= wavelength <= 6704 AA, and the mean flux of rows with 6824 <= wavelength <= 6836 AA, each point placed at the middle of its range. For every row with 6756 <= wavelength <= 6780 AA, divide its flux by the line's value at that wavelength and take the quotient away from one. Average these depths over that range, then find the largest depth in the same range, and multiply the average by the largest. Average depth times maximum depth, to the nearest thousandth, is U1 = 0.049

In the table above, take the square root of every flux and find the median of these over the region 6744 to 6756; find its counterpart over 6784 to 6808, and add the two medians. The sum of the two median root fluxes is 9.30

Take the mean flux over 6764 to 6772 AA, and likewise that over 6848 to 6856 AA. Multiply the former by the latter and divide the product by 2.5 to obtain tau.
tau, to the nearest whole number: 166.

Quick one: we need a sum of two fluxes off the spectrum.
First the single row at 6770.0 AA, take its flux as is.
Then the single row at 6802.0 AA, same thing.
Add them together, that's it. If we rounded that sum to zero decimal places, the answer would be 41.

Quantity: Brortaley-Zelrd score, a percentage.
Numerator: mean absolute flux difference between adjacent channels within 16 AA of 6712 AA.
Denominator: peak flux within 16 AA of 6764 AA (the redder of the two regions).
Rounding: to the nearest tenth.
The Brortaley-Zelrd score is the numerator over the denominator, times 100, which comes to 2.6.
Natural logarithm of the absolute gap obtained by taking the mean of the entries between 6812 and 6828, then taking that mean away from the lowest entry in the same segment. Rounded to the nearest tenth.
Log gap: -1.2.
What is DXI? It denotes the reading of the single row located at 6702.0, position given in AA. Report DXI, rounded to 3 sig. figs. 23.4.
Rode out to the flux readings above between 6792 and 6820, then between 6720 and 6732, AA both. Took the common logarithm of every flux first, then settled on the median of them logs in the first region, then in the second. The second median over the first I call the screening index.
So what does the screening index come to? 1.00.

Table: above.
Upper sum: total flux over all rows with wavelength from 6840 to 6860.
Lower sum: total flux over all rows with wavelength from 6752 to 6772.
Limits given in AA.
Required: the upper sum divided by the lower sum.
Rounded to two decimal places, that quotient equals 1.26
